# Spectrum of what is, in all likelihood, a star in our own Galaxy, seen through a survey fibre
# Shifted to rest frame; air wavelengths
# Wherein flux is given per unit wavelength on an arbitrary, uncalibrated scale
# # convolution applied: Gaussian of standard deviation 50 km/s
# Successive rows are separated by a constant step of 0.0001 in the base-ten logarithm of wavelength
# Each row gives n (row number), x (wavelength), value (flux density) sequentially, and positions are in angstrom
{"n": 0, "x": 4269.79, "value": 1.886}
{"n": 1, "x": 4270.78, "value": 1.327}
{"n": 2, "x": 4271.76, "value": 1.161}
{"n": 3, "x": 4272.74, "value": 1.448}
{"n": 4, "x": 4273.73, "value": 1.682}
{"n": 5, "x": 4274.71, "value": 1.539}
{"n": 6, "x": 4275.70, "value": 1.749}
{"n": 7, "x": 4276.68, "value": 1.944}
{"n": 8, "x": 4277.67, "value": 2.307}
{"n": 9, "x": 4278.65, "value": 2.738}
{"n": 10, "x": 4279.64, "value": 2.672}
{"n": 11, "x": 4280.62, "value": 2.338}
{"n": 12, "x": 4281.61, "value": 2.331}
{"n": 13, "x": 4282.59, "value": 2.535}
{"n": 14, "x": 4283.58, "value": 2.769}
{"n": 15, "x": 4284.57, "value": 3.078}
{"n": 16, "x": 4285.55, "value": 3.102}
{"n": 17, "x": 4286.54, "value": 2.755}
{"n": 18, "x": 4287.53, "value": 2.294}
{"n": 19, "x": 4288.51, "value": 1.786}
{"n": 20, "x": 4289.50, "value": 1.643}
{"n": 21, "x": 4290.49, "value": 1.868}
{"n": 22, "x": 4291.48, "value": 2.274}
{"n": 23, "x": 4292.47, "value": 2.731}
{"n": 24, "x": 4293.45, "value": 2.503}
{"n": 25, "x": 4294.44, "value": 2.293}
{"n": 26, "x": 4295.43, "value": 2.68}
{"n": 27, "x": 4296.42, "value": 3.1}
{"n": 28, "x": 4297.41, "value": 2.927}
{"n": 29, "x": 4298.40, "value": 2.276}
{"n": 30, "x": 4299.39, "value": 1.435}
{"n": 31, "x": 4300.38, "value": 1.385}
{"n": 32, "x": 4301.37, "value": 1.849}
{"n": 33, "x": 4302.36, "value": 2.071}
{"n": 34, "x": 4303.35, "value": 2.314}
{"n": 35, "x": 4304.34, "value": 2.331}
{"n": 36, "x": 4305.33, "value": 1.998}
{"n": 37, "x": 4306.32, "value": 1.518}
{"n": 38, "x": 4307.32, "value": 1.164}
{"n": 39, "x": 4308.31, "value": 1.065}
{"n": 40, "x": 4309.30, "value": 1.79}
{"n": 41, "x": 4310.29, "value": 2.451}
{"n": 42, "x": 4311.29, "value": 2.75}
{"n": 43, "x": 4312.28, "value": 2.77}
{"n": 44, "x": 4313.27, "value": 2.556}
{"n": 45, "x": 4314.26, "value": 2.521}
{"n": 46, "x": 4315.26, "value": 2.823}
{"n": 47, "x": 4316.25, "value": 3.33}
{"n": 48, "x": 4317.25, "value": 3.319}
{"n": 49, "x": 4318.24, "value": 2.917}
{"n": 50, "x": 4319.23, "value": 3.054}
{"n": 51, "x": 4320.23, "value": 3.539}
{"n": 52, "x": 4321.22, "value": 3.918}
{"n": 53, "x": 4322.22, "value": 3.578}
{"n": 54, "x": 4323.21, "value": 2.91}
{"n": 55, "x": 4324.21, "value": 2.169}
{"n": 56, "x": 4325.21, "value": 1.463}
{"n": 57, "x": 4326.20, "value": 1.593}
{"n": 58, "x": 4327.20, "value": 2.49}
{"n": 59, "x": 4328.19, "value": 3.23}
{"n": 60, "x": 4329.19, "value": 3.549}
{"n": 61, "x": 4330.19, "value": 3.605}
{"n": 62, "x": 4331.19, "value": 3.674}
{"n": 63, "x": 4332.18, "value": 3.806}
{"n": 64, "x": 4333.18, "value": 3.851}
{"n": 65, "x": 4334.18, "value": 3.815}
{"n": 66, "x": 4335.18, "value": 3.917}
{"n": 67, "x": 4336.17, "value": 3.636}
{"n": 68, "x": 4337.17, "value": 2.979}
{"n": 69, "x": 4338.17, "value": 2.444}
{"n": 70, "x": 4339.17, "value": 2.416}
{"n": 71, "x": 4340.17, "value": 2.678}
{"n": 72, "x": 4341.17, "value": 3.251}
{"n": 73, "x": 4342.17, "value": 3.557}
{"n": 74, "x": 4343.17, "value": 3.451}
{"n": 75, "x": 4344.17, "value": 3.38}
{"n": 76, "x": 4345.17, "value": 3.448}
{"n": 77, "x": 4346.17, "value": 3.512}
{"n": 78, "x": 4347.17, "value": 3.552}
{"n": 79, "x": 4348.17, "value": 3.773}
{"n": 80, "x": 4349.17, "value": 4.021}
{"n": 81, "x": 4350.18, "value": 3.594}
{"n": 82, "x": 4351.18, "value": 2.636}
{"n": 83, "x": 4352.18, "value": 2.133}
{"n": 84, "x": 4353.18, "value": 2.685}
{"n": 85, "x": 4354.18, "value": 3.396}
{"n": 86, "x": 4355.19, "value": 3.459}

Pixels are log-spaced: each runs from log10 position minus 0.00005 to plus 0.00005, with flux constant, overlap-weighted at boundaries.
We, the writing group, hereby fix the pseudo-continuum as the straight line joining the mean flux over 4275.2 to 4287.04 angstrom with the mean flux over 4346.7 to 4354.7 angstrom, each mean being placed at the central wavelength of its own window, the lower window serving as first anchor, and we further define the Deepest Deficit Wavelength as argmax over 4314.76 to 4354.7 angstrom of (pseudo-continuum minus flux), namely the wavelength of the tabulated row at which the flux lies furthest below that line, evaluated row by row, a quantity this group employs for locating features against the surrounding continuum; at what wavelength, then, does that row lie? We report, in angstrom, 4325.21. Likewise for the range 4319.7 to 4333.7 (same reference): 4325.21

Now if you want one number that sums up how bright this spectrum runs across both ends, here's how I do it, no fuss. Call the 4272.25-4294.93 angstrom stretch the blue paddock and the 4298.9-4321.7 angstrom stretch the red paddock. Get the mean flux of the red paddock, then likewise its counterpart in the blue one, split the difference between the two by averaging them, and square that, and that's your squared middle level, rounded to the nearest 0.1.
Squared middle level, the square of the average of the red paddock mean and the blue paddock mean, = 5.4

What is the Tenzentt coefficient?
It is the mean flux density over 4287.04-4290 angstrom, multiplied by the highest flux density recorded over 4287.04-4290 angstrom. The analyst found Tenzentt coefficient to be 4.4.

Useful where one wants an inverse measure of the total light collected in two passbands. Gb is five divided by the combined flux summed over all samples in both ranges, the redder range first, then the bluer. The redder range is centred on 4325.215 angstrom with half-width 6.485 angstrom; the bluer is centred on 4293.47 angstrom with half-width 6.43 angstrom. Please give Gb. 0.073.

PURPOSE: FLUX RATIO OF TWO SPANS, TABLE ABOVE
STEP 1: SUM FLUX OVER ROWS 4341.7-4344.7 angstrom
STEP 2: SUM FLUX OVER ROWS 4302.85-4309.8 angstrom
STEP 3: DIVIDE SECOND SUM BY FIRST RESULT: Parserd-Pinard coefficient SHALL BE 1.2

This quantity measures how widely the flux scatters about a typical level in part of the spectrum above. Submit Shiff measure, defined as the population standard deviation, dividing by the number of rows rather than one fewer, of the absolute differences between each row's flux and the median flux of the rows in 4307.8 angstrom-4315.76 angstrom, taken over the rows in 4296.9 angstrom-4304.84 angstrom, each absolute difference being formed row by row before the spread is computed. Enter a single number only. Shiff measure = 0.358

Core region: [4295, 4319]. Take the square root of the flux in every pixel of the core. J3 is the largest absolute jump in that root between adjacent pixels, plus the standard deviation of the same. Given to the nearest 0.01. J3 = 0.54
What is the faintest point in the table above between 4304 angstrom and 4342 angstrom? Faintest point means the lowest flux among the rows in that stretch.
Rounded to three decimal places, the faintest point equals 1.065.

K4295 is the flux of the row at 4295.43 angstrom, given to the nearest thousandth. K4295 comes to 2.680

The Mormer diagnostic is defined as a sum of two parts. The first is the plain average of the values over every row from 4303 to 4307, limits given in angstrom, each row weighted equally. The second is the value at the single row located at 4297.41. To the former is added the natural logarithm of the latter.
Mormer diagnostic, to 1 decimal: 3.1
